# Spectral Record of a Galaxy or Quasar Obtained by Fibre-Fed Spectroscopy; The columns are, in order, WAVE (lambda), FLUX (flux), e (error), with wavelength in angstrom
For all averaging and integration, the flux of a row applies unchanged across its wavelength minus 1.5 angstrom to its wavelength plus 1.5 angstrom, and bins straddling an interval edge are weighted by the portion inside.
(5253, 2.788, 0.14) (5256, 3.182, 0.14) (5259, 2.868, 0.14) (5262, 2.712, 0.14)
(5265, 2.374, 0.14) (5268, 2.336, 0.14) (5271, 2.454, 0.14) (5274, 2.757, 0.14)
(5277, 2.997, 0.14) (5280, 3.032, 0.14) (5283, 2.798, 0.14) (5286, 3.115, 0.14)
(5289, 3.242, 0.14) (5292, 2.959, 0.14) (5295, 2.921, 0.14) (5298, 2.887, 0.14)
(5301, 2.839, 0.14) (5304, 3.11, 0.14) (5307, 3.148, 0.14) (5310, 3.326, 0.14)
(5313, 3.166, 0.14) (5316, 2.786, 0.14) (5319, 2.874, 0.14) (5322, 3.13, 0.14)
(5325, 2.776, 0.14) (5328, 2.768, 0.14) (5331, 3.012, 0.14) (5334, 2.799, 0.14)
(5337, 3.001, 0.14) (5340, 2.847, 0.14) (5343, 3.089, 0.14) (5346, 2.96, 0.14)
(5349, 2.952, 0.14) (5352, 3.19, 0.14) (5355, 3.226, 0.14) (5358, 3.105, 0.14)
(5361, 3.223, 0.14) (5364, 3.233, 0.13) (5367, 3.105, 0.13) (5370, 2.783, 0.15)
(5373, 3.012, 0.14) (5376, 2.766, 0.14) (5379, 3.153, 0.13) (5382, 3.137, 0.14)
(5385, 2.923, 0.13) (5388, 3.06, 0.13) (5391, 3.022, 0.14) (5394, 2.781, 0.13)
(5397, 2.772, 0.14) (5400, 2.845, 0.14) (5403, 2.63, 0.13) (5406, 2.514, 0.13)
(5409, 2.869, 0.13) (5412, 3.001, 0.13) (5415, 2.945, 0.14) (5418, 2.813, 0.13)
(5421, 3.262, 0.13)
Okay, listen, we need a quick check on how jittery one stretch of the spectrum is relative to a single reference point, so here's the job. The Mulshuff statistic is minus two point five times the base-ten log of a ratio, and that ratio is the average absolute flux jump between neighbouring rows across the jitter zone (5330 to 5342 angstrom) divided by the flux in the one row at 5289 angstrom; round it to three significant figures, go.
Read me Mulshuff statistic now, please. 3.08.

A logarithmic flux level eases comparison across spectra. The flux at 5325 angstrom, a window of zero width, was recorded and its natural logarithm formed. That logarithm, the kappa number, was 1.021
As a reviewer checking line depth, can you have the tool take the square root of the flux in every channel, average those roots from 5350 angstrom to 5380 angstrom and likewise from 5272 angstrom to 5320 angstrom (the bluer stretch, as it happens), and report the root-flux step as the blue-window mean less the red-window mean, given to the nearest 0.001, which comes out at -0.024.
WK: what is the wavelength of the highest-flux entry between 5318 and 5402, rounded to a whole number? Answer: 5364 angstrom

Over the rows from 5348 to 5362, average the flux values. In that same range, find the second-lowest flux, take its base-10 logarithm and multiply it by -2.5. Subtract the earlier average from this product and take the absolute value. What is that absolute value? 4.37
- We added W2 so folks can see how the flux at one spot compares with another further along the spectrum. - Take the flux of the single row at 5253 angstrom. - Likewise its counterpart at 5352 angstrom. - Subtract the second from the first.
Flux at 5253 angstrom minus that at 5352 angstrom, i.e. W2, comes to -0.40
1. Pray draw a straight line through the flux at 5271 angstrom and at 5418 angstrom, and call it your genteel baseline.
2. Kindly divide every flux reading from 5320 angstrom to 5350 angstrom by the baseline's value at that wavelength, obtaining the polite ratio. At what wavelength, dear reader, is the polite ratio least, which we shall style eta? 5328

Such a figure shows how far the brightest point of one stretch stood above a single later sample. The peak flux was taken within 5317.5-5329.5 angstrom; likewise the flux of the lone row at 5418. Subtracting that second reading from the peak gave 0.32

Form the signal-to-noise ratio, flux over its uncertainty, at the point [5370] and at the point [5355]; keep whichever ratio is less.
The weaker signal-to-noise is 18.6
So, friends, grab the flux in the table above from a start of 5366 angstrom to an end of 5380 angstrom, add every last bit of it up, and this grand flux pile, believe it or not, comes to 15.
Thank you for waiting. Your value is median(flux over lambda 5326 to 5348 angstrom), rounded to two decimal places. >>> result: 2.96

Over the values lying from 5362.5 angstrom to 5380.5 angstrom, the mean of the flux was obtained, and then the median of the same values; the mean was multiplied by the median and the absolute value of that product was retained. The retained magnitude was 9.2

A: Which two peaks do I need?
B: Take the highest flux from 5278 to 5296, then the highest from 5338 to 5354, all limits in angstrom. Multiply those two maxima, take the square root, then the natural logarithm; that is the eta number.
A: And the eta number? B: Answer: 1.17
